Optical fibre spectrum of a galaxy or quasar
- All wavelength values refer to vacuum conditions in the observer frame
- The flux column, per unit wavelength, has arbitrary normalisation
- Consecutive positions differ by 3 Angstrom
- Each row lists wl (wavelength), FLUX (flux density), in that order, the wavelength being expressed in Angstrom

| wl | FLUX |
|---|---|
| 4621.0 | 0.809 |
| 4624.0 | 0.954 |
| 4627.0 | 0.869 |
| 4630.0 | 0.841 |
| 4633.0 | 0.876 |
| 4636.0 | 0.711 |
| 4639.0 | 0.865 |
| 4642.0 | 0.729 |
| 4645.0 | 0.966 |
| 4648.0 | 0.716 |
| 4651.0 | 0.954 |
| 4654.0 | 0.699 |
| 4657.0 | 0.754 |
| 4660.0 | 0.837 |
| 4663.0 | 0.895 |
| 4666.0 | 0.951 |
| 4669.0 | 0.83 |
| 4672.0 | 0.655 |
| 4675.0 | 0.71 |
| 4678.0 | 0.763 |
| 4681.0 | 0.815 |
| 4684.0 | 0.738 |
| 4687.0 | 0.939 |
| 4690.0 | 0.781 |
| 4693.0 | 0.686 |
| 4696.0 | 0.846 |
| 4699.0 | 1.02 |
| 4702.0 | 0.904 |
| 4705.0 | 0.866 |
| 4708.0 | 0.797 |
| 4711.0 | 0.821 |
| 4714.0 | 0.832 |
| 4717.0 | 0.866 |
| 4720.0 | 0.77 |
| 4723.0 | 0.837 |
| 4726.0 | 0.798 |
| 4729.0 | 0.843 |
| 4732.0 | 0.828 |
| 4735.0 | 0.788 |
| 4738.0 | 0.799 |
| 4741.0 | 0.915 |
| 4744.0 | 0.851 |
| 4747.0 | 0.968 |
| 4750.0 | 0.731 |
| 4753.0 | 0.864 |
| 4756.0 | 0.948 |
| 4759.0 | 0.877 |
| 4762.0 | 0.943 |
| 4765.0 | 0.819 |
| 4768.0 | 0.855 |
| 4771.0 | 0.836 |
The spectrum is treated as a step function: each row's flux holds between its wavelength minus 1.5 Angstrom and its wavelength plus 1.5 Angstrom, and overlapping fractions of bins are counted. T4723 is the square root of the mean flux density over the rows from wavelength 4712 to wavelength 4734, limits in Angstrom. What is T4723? 0.908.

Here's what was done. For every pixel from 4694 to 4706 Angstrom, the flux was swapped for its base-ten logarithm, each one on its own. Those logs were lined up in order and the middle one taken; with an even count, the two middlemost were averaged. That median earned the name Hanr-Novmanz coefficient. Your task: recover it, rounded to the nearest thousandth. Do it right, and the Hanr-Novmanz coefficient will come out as -0.053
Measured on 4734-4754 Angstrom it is -0.070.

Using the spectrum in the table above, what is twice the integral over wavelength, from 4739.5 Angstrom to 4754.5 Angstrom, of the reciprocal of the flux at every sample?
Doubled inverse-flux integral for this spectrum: 35.0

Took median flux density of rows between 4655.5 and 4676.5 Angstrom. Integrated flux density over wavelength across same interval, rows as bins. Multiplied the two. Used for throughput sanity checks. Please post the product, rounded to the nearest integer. 14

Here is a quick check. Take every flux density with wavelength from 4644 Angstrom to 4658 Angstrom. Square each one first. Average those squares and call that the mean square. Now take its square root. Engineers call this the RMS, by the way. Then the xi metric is 0.826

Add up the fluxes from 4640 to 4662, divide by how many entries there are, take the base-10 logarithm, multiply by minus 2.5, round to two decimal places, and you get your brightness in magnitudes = 0.23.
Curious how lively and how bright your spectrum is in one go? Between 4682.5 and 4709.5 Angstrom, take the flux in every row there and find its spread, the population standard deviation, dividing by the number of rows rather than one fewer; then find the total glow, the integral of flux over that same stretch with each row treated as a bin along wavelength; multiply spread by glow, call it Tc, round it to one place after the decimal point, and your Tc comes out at 2.2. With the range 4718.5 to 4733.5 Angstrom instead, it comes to 0.3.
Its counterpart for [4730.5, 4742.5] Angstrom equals 0.5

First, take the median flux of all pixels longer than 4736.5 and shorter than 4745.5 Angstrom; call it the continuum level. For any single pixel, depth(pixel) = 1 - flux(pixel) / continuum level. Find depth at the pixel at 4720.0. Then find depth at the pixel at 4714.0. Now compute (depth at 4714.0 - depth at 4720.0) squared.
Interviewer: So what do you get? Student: 0.005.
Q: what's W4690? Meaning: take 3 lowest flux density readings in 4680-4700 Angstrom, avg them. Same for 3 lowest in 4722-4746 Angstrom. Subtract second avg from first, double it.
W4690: -0.12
